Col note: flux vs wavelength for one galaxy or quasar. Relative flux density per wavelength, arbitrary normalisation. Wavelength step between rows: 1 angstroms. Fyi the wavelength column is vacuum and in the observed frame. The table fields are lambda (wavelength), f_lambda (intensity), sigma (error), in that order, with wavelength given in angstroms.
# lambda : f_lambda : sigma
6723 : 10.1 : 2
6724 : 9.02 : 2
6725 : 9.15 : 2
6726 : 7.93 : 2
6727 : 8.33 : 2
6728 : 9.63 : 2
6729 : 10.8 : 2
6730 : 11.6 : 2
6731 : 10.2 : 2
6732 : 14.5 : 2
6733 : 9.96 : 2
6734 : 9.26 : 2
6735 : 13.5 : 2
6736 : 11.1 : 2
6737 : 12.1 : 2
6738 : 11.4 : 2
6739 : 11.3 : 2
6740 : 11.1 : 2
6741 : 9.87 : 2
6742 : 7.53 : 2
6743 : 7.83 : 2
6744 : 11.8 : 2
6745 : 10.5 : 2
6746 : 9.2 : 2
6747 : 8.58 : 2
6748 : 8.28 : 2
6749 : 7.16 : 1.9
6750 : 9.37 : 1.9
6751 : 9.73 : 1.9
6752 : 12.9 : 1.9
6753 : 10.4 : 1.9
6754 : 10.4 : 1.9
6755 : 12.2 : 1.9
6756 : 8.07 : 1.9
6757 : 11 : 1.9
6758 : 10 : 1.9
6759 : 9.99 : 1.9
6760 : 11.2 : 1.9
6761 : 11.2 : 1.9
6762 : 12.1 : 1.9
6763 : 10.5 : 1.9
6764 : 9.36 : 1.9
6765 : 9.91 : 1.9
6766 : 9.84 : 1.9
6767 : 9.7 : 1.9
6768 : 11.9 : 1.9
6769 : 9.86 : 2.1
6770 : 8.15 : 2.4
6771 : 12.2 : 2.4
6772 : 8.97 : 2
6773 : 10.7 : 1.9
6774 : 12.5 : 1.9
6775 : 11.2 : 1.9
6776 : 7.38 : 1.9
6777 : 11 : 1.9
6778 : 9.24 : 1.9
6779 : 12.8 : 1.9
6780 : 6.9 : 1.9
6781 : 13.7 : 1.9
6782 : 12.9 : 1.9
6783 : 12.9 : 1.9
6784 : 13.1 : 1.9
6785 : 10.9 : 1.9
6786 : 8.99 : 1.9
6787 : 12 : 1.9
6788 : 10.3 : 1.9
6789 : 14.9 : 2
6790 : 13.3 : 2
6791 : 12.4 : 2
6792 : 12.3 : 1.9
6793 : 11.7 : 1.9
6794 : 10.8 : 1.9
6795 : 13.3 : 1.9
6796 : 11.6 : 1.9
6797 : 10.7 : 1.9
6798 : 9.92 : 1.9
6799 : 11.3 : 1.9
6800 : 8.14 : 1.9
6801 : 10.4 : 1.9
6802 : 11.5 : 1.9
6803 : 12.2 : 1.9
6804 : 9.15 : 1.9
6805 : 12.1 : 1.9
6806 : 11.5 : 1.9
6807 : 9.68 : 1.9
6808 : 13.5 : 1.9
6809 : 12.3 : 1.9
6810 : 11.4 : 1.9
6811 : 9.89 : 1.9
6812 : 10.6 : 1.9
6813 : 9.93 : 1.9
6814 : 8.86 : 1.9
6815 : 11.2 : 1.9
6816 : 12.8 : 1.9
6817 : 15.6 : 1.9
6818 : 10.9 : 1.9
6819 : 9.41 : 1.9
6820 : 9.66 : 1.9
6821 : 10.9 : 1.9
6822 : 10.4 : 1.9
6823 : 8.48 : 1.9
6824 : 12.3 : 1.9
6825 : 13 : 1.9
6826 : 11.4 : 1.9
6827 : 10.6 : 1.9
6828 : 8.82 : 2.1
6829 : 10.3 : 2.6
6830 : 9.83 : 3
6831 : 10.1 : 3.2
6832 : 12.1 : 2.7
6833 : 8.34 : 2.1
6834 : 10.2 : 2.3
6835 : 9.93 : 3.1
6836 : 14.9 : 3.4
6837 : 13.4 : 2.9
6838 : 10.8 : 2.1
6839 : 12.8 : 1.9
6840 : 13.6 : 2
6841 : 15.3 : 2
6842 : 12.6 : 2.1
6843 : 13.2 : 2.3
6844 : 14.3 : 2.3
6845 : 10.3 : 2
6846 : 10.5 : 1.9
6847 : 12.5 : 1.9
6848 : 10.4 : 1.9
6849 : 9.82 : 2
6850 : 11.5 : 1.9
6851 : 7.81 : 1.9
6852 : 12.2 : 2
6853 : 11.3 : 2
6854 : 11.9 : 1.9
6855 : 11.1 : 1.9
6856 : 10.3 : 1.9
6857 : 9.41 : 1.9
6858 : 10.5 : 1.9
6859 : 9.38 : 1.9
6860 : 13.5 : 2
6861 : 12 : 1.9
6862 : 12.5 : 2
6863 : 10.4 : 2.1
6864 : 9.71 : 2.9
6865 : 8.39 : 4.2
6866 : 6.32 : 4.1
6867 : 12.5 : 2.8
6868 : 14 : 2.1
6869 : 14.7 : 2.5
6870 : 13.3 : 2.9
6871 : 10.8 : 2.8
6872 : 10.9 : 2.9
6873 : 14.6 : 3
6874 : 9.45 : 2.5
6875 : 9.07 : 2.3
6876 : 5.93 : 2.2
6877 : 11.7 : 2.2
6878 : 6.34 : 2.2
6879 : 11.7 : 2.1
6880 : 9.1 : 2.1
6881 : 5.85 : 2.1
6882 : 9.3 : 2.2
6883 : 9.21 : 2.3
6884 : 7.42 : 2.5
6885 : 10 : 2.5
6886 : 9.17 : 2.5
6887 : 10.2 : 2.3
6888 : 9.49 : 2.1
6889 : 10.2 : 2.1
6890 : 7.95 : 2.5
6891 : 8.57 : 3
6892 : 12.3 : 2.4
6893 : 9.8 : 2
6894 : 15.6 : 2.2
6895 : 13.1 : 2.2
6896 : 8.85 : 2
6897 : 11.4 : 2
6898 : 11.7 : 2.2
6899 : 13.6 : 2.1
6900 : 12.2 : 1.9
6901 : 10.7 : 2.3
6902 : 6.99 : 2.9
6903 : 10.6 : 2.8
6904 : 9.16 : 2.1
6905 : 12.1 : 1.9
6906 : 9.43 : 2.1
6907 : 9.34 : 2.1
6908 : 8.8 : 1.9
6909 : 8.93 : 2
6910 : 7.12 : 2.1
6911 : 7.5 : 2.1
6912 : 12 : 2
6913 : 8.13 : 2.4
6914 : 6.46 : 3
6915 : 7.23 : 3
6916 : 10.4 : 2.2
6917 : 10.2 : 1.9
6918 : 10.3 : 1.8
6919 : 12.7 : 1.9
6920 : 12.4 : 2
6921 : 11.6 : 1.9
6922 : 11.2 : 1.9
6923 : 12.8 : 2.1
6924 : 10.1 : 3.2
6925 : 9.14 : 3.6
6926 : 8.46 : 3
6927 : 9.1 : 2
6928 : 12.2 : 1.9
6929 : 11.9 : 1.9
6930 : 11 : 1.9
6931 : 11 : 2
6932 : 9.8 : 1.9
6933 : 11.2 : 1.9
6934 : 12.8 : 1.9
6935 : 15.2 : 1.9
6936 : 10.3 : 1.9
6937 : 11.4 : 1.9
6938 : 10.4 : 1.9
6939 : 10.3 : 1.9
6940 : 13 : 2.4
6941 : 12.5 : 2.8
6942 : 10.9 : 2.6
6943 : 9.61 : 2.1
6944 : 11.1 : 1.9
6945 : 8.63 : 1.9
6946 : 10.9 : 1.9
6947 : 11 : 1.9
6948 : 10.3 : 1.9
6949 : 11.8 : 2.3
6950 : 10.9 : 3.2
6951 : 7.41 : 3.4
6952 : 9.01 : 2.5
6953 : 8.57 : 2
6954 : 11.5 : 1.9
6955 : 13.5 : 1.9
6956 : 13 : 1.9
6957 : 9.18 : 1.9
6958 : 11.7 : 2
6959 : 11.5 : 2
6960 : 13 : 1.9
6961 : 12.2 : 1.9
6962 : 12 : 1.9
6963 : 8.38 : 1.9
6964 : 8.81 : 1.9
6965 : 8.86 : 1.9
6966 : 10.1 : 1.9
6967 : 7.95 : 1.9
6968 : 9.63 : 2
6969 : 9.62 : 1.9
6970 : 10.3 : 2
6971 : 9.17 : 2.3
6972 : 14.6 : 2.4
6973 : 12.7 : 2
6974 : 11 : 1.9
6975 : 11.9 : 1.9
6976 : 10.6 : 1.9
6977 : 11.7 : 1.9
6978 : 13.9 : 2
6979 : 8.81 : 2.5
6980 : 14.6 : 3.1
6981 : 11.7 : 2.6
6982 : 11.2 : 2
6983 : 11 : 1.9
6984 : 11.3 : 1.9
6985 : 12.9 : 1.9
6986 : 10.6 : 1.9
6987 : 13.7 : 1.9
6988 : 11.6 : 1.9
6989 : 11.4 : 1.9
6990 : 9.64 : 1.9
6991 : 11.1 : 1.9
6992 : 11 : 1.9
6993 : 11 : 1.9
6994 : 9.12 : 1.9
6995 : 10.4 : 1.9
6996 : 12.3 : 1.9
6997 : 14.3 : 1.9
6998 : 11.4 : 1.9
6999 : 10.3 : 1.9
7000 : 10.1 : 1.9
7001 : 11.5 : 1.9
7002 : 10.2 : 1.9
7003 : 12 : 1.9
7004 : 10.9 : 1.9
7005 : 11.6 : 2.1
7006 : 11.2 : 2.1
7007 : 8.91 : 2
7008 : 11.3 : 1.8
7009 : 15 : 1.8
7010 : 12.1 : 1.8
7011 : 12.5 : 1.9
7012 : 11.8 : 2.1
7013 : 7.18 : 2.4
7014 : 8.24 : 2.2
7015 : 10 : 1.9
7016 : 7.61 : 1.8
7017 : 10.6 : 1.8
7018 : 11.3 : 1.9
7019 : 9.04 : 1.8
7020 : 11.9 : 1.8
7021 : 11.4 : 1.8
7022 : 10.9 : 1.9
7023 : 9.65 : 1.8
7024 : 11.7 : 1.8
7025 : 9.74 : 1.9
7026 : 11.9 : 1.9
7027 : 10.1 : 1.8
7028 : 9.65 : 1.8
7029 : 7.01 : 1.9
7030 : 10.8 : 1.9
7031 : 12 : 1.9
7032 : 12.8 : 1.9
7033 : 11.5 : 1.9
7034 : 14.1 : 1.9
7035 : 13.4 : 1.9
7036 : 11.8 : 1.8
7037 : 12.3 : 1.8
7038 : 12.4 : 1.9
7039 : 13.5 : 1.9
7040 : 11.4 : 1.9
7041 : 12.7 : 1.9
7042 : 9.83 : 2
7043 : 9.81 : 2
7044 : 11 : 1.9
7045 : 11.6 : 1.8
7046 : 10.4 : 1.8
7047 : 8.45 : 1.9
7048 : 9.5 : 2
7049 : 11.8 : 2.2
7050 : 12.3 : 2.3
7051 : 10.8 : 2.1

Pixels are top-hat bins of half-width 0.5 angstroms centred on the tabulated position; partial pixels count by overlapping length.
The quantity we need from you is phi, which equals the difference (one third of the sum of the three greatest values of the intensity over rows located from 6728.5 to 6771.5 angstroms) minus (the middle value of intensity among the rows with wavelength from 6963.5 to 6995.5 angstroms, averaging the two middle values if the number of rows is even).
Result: 2.6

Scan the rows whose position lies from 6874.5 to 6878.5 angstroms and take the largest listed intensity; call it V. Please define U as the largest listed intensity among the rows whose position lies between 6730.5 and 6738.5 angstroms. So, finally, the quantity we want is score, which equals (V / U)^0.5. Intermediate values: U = 14.5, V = 11.7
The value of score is 0.90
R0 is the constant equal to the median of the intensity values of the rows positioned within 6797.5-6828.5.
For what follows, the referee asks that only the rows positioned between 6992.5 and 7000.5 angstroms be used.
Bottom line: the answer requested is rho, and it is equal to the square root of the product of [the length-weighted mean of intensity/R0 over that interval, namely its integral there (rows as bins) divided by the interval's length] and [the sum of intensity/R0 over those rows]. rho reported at 2.88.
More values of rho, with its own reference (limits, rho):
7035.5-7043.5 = 3.04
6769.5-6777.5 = 2.66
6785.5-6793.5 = 3.11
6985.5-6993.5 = 2.92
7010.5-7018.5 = 2.57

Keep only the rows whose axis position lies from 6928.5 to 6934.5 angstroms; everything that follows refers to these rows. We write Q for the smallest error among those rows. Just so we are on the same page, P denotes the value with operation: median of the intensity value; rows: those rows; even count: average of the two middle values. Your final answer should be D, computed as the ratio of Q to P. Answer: 0.171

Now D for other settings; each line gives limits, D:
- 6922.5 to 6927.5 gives 0.219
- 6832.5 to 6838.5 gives 0.200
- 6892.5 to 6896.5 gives 0.175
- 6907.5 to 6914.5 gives 0.234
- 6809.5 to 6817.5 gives 0.174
